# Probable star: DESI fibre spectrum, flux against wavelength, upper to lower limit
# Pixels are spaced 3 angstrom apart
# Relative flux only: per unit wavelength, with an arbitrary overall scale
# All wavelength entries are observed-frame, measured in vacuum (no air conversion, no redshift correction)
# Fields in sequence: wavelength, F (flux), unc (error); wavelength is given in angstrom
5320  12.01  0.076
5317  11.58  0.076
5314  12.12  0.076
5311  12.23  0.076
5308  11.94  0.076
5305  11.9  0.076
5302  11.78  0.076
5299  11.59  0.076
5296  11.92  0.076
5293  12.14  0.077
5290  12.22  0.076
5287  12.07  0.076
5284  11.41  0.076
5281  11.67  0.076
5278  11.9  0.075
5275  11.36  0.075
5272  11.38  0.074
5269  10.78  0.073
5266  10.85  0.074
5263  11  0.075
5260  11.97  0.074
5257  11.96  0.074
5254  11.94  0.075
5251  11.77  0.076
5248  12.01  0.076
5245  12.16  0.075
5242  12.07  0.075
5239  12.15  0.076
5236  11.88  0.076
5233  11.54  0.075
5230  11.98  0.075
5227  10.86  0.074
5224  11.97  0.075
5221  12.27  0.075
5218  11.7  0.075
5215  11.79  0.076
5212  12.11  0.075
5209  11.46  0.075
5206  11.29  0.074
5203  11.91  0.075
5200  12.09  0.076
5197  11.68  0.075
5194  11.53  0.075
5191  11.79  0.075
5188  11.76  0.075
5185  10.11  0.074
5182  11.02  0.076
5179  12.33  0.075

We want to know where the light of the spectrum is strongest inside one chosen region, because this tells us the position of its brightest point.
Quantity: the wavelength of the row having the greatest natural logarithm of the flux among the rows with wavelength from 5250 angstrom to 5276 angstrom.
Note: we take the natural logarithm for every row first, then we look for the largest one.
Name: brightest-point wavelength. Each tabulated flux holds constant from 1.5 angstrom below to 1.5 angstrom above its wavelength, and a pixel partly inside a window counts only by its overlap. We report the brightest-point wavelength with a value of 5260 angstrom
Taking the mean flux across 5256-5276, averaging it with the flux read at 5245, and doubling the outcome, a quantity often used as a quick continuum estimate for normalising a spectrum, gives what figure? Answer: 23.5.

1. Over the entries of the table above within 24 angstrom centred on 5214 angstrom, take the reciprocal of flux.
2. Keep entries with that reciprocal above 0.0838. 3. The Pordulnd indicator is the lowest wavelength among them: 5203 angstrom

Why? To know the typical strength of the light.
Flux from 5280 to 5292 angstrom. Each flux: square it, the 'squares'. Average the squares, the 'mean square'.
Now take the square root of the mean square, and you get 11.8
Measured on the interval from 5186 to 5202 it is 11.8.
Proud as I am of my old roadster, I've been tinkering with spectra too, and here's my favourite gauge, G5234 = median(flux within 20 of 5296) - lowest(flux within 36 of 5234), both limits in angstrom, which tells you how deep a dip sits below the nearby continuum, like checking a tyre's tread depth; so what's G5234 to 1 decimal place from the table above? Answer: 1.1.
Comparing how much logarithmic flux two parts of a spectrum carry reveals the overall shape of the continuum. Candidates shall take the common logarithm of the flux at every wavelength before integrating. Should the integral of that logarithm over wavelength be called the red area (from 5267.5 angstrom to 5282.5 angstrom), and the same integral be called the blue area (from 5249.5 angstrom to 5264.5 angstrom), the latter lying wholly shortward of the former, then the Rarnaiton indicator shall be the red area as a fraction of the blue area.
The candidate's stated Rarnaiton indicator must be 0.99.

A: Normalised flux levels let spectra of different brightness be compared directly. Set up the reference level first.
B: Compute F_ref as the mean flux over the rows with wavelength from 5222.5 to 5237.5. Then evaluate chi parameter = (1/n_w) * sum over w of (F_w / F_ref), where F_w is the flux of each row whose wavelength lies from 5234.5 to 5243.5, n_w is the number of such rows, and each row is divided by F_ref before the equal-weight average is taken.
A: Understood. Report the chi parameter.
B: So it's 1.03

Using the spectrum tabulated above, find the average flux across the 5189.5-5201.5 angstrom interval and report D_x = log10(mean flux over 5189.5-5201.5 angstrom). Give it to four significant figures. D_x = 1.071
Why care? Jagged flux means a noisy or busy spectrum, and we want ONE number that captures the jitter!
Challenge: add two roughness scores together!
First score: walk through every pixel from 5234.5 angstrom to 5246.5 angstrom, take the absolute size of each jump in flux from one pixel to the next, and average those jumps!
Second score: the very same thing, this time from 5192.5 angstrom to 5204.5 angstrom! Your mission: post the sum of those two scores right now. 0.39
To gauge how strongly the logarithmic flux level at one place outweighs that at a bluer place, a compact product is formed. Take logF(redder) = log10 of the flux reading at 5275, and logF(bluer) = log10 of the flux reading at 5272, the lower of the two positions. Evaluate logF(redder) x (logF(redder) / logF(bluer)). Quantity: 1.05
